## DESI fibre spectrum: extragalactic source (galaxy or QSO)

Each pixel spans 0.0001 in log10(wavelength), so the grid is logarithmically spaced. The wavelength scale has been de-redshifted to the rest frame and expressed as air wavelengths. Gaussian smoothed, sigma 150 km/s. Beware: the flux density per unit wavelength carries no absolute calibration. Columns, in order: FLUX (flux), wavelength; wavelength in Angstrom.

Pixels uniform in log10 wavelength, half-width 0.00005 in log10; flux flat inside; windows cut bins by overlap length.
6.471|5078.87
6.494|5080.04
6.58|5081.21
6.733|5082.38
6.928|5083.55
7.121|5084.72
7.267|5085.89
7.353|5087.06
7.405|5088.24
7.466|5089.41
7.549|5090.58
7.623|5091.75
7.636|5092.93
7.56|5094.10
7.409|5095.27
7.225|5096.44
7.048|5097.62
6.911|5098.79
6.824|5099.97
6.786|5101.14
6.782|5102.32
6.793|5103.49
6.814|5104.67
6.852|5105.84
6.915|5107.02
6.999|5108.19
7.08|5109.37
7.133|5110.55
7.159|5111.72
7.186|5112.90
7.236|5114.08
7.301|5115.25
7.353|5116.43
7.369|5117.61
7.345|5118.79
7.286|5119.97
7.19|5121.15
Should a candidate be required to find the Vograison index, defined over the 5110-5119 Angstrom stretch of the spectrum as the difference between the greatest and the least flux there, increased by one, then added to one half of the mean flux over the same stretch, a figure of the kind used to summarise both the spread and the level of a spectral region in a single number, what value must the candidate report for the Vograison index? 4.9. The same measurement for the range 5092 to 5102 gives 5.4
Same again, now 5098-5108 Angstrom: 4.6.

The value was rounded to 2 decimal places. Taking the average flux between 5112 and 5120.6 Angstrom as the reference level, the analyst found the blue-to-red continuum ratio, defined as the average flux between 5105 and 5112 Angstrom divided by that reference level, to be 0.96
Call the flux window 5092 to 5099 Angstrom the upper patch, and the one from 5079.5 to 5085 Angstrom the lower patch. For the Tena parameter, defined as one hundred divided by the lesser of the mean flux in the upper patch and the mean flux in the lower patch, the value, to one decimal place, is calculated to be 14.8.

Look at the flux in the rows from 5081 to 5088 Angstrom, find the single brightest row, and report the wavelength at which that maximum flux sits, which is 5087.06 Angstrom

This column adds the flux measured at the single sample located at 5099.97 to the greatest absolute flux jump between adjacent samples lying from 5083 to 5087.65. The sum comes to 7.02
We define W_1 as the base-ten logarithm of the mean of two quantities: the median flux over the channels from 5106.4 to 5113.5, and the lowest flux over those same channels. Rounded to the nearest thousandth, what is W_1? 0.846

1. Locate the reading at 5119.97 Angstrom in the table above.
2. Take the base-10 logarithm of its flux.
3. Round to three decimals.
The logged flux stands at 0.862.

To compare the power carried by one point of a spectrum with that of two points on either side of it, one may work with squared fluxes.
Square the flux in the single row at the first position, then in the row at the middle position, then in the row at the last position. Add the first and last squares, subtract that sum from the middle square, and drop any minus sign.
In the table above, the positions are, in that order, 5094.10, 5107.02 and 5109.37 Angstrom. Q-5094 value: 59.5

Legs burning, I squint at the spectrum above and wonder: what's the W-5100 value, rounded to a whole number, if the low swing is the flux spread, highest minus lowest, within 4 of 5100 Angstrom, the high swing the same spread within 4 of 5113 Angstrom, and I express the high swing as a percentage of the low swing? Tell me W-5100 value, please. 62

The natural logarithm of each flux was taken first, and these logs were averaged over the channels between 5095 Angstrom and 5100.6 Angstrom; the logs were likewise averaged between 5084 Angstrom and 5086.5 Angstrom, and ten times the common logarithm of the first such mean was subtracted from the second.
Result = -0.94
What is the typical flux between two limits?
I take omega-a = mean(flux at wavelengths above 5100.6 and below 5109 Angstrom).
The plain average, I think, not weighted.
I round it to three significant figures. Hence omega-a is 6.85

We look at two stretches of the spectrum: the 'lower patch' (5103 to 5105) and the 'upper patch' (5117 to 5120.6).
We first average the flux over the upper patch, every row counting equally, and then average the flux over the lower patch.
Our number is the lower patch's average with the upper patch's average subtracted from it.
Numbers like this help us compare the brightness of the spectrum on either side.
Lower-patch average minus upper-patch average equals -0.5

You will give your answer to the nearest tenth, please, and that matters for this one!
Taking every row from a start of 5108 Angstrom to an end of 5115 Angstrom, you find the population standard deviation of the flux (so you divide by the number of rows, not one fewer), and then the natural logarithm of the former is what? -2.6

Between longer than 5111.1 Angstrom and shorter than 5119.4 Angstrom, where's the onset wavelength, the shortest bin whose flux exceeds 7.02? 5111.72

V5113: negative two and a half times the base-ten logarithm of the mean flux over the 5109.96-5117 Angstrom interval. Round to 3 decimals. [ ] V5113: -2.148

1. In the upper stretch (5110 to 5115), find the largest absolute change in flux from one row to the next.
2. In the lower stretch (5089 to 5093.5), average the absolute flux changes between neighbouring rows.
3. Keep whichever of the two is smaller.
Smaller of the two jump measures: 0.05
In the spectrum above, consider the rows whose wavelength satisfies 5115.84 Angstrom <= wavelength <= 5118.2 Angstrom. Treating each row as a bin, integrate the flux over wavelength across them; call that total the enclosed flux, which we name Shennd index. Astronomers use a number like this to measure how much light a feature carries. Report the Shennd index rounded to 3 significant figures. 17.3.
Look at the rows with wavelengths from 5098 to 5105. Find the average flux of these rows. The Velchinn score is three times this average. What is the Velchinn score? 20.5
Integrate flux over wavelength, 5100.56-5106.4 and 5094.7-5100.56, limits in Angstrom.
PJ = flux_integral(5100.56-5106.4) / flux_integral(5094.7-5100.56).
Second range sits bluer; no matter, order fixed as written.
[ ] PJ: 0.96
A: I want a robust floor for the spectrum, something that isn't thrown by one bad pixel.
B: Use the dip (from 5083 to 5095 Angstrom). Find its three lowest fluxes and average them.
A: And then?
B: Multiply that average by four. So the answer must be 28.4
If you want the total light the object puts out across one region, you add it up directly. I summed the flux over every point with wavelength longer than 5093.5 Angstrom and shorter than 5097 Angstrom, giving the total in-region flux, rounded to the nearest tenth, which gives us 22.2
